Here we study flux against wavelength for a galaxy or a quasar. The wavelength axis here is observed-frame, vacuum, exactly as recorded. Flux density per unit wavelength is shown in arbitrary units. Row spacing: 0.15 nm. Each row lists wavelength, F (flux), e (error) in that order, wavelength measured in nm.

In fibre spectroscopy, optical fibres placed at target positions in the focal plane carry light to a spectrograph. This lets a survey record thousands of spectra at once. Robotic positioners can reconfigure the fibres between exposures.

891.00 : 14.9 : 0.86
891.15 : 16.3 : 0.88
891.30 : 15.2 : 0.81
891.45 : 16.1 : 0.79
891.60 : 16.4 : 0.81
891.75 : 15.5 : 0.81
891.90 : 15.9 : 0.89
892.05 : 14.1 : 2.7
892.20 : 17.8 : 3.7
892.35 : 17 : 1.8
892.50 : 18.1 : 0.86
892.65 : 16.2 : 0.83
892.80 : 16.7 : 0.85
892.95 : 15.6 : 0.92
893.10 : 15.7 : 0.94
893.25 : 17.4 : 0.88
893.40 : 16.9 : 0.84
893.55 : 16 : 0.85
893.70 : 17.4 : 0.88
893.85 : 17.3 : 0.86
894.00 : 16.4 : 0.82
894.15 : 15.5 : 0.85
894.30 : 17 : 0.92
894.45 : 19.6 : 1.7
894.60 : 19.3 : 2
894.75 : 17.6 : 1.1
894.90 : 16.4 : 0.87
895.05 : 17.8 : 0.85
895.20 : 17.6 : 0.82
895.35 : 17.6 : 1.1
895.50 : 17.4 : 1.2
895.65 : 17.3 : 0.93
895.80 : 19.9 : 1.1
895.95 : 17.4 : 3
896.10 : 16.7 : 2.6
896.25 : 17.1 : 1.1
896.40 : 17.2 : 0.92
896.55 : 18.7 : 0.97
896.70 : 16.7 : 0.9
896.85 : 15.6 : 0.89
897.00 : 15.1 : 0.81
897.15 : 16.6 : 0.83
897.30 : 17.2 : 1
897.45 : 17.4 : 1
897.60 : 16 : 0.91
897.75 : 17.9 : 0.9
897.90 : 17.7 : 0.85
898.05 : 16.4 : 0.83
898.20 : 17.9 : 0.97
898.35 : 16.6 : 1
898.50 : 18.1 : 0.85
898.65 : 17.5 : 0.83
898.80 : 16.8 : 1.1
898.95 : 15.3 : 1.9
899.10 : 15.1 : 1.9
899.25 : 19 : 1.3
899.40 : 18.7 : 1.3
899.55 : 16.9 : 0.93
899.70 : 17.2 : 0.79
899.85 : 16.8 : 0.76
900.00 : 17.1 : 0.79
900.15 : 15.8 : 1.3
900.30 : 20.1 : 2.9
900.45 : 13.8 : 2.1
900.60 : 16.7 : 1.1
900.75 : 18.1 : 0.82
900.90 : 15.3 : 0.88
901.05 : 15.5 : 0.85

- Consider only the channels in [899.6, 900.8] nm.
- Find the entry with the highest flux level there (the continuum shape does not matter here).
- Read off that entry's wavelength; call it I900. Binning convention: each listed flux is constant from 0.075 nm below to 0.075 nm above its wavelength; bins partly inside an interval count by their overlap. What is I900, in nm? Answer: 900.30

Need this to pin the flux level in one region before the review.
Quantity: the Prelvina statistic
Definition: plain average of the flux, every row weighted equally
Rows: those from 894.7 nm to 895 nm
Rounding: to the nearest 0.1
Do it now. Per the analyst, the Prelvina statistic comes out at 17.0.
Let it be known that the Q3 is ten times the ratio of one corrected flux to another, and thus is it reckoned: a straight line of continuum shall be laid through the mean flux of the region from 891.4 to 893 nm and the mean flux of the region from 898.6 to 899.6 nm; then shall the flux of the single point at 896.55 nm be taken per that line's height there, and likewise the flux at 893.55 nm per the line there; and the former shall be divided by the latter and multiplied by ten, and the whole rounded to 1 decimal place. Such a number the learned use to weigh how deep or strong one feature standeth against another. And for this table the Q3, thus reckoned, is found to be 11.5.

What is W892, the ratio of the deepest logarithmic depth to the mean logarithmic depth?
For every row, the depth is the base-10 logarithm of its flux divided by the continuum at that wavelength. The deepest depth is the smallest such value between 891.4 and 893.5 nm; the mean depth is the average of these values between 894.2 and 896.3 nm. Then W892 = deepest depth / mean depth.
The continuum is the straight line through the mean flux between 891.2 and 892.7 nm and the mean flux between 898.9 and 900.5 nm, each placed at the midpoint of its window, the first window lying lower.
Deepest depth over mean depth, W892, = -2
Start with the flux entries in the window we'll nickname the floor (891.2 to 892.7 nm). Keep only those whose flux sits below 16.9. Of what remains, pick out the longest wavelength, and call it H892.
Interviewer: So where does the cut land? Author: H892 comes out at 892.65 nm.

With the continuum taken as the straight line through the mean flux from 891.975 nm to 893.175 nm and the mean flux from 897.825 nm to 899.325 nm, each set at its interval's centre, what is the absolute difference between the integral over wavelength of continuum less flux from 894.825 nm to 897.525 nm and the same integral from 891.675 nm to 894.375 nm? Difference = 1.1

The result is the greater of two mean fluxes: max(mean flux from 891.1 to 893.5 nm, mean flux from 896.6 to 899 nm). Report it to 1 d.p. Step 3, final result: 16.8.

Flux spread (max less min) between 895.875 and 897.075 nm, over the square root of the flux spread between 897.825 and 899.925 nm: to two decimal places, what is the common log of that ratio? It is 0.26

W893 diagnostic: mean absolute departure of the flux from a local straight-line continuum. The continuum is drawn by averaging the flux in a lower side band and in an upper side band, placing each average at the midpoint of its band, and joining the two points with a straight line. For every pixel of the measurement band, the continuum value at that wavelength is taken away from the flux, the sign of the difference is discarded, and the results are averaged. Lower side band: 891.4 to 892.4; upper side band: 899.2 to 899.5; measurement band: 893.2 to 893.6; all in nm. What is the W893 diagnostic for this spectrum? 0.6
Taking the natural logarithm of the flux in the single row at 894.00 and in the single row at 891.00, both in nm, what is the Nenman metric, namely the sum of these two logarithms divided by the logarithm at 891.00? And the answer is 2.04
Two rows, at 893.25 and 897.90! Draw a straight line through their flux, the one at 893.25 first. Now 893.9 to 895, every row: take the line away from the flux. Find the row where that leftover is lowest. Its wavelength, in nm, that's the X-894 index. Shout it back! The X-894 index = 894.15 nm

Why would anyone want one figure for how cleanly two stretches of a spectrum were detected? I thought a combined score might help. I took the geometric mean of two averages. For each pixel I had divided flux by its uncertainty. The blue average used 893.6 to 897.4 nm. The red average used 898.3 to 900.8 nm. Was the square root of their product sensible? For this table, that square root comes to 16.2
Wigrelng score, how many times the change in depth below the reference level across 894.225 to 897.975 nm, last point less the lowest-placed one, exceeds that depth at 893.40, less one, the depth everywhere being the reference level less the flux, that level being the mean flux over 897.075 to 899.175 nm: 97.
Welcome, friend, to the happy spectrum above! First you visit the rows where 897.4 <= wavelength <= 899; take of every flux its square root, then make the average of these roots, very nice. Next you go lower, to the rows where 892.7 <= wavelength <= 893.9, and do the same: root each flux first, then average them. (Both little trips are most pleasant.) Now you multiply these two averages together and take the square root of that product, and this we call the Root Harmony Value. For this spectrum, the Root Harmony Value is 4.10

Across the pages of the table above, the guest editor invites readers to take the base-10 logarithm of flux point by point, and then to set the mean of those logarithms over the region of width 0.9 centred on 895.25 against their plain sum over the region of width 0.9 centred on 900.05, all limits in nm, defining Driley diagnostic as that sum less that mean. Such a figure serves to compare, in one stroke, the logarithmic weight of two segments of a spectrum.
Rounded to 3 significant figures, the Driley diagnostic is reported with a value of 6.10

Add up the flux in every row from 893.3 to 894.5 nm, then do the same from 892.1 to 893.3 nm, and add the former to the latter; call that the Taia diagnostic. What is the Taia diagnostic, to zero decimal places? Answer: 271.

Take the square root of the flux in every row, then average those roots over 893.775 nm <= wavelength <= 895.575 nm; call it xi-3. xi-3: 4.18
